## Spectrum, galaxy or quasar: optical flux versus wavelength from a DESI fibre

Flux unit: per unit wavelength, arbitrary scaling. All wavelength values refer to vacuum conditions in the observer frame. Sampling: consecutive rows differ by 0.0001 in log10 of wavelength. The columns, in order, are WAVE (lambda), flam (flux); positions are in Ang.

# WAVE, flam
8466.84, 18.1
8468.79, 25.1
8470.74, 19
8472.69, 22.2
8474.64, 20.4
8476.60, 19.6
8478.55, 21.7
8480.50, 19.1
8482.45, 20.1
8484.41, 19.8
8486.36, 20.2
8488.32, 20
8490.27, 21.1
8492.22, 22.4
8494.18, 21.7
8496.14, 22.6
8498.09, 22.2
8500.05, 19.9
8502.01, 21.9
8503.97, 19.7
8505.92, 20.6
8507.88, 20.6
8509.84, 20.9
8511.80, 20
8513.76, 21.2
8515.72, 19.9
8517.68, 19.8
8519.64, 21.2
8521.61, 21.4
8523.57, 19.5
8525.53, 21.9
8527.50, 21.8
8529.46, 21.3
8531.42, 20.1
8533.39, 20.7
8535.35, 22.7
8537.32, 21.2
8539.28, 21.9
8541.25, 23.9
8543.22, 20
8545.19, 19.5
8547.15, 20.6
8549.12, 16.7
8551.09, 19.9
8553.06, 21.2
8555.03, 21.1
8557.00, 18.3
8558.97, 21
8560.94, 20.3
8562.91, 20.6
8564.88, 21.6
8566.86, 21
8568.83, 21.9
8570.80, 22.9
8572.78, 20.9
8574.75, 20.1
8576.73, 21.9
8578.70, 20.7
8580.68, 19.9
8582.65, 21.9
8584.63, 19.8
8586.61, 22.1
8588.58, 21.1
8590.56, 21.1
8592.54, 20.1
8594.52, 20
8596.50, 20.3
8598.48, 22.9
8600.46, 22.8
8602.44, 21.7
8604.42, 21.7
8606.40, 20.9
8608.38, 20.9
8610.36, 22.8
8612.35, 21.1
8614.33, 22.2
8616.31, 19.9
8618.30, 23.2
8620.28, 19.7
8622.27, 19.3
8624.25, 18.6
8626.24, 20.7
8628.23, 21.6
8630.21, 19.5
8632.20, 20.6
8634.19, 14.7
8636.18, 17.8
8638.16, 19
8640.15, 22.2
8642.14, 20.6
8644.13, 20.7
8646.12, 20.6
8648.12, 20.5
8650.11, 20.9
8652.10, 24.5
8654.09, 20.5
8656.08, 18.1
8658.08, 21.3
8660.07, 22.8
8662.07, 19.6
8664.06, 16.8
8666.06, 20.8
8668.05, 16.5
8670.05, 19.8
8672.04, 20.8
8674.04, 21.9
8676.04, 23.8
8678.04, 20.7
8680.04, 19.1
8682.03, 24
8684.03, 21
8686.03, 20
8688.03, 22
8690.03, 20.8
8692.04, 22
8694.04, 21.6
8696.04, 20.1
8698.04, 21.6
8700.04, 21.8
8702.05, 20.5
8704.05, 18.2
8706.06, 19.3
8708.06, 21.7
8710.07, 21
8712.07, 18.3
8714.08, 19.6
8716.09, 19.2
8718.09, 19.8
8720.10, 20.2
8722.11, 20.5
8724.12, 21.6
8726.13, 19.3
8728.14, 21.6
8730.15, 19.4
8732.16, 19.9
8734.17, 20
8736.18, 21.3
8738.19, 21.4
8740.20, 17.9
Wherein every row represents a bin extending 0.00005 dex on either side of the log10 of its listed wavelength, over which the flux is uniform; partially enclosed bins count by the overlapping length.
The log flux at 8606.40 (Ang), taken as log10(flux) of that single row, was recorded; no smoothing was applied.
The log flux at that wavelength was 1.32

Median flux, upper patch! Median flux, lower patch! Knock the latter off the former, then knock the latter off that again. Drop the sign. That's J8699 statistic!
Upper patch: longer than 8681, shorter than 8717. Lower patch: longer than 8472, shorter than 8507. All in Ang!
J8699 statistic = 20.1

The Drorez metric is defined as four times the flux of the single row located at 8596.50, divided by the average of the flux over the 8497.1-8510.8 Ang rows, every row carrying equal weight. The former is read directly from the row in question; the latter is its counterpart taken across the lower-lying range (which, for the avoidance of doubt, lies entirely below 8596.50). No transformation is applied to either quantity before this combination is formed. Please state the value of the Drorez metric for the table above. 3.90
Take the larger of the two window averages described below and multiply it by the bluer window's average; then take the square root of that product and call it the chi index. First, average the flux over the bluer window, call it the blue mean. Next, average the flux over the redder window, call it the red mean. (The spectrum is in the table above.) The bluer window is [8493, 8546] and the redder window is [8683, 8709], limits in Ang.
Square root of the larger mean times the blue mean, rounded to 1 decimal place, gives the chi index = 21.0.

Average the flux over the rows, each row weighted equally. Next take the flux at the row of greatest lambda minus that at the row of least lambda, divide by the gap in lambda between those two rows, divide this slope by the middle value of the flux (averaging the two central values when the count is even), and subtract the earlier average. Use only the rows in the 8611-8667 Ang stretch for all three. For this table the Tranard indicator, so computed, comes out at -20.3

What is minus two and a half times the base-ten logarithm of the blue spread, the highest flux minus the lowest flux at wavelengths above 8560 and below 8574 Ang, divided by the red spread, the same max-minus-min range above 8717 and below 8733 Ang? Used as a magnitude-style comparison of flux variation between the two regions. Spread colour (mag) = -0.13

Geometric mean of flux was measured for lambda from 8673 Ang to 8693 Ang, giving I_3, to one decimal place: 21.5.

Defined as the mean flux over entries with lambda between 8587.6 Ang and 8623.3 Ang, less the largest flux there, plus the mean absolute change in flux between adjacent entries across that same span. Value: -0.8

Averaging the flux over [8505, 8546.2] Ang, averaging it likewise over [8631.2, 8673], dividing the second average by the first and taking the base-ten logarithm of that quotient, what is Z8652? -0.021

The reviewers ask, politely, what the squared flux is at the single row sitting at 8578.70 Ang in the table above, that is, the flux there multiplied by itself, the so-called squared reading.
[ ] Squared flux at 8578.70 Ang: 428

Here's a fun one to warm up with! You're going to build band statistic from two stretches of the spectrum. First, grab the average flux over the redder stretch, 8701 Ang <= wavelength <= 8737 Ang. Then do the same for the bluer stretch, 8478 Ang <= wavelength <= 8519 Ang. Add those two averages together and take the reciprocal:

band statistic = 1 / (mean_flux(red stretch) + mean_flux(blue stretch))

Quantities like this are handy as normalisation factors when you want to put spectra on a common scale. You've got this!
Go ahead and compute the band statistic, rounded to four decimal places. 0.0245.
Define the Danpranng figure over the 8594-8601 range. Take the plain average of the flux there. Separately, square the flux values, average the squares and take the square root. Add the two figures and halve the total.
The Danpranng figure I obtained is 21.5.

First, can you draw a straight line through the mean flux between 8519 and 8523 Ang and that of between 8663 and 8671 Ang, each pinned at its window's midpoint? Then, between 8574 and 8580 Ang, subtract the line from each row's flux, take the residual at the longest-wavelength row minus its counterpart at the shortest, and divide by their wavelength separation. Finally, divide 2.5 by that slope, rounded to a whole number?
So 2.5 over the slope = 15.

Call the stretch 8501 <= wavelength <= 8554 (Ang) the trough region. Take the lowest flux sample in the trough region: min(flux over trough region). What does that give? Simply 16.7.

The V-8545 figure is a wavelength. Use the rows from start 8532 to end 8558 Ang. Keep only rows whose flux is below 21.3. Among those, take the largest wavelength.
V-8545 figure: 8557.00 Ang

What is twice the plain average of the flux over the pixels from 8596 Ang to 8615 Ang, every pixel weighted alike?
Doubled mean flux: 43.5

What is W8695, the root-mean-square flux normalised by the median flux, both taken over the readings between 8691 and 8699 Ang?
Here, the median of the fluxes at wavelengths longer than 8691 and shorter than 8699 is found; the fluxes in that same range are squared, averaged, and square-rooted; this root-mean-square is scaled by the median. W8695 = 0.99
